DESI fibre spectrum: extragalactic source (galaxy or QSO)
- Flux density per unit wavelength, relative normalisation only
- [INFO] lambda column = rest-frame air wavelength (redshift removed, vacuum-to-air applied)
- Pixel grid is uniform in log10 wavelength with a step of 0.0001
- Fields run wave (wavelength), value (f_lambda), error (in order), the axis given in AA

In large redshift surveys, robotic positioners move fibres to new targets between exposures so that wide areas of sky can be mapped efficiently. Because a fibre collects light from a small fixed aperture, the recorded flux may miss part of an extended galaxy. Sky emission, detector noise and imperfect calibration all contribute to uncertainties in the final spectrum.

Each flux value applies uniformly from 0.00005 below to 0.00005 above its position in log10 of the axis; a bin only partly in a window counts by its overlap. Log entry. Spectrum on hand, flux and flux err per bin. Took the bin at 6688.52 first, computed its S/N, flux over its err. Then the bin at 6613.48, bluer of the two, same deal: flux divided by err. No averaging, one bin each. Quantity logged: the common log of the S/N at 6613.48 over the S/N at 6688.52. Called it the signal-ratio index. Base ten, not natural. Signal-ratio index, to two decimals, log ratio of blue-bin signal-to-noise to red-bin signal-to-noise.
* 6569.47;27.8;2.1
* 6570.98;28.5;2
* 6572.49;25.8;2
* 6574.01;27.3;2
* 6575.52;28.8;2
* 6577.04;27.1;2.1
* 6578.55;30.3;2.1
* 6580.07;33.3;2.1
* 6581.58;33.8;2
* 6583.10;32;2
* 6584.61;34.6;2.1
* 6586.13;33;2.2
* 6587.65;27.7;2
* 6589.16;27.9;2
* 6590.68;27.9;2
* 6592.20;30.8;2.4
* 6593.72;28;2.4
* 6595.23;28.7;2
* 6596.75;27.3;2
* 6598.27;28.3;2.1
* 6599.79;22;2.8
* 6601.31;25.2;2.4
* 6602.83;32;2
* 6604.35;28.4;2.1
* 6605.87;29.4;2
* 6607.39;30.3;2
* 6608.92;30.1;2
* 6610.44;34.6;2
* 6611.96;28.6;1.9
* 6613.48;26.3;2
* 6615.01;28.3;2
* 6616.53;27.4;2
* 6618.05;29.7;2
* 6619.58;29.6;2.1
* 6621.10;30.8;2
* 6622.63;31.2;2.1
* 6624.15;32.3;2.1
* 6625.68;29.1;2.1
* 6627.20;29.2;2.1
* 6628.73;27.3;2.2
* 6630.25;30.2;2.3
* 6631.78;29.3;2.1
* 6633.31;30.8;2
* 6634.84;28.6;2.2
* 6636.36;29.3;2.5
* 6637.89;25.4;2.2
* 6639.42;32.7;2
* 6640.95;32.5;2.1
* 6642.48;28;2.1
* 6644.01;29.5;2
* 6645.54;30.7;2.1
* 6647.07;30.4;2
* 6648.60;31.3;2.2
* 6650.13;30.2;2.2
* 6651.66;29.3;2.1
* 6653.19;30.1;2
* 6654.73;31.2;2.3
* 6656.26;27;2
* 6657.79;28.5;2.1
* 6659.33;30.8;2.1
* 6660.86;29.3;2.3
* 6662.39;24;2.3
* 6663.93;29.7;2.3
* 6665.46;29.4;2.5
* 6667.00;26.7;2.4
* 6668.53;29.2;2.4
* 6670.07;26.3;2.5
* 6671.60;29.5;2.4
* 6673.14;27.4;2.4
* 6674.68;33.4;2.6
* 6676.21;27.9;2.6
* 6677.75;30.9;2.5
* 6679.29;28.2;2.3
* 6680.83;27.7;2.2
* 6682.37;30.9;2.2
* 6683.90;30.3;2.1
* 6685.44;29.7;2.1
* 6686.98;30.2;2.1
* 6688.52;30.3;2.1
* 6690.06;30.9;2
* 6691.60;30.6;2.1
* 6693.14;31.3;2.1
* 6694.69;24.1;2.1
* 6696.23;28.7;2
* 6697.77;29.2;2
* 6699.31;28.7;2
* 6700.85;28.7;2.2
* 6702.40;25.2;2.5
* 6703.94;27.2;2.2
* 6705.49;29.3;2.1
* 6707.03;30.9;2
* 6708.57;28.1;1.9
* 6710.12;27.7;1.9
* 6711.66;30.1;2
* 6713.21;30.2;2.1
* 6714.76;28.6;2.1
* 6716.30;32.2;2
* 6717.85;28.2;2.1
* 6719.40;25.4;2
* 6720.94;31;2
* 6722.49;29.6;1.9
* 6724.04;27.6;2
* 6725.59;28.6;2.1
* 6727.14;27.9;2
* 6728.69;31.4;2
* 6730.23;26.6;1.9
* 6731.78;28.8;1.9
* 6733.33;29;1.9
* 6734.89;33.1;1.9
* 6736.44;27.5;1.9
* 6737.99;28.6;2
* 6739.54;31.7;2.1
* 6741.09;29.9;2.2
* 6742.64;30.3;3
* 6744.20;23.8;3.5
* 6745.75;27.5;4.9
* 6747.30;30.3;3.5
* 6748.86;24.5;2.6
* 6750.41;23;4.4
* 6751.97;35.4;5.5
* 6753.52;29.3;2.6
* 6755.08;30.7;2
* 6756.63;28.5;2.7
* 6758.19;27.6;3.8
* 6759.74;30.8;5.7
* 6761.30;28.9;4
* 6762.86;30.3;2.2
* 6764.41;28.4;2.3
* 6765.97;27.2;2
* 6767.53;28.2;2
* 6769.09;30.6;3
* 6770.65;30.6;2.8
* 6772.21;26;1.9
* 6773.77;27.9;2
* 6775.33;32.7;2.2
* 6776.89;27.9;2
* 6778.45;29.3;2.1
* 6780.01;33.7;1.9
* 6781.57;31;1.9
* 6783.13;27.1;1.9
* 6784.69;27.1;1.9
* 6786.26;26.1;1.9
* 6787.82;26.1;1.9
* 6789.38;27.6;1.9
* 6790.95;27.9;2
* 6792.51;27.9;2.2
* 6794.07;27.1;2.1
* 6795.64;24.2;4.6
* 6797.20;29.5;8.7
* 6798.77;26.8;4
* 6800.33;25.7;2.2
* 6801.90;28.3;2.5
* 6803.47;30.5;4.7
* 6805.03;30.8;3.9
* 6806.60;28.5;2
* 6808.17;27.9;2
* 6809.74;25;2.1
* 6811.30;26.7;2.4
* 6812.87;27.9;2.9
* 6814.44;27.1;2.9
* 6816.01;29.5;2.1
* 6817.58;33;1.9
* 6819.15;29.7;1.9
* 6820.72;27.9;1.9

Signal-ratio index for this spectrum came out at -0.04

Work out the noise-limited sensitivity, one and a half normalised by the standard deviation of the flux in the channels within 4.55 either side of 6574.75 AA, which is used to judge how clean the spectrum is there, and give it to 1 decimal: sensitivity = 1.0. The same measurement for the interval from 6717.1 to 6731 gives 0.8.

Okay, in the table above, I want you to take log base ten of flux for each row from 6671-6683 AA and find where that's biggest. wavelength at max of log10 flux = 6674.68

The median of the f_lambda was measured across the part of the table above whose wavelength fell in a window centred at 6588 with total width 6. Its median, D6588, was 27.9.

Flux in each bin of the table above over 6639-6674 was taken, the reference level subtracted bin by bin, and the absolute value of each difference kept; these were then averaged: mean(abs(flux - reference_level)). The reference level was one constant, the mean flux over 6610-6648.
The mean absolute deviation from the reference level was 1.5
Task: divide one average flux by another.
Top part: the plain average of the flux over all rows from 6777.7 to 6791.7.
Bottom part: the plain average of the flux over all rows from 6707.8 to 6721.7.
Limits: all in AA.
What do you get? 0.98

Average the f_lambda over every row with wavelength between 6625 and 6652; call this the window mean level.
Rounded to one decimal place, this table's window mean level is 29.7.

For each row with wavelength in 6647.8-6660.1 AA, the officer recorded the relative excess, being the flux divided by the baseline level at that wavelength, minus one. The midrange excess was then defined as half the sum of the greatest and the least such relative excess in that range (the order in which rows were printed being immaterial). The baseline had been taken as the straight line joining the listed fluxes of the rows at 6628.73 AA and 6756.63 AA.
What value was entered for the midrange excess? 0.059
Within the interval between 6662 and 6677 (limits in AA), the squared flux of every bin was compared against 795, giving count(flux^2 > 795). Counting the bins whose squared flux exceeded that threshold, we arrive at 5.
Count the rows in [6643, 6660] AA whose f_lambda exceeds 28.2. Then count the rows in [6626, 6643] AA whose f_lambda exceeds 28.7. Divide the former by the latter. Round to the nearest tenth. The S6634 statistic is 1.4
